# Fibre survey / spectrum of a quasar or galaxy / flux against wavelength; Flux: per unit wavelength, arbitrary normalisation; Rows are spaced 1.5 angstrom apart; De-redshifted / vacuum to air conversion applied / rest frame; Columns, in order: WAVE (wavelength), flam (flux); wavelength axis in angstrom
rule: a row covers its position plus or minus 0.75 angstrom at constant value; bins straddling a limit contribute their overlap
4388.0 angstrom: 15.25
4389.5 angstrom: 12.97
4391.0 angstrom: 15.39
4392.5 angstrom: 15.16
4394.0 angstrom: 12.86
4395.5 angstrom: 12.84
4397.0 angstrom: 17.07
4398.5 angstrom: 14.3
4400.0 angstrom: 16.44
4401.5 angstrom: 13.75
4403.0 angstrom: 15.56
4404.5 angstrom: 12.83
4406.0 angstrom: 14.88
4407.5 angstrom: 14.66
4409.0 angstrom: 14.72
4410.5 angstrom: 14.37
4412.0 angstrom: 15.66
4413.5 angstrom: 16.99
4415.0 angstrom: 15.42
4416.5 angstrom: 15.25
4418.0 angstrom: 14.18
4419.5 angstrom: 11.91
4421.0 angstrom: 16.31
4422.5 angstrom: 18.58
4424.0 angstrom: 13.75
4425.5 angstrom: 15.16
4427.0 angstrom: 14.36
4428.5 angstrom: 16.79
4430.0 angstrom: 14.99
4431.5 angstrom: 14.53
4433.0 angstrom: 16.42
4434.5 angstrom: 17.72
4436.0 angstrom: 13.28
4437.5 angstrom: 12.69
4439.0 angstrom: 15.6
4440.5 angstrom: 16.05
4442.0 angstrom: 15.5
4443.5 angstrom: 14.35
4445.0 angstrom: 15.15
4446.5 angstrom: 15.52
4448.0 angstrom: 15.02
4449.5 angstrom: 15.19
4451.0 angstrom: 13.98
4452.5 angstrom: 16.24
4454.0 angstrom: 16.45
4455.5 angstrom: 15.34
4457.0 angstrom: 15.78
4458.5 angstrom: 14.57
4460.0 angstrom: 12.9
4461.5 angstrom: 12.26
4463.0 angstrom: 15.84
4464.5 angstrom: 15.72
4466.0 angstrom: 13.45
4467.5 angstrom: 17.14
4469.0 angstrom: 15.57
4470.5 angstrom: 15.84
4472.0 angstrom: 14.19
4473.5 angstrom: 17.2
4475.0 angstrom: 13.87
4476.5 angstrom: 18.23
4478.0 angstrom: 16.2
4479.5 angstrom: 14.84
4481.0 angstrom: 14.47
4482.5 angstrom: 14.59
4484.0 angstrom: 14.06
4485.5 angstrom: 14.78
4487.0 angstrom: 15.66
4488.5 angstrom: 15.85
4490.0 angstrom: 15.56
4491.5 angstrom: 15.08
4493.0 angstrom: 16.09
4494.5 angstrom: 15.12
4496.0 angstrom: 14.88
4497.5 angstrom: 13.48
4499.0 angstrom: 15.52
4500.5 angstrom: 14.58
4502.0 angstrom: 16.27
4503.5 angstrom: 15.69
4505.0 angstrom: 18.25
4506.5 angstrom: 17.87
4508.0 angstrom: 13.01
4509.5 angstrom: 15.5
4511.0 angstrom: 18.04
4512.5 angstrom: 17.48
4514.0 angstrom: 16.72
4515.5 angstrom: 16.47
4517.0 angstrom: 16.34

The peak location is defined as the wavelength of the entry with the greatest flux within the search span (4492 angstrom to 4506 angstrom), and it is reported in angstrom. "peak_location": 4505.0 angstrom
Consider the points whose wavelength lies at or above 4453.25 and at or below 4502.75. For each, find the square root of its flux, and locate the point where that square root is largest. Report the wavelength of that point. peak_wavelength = 4476.5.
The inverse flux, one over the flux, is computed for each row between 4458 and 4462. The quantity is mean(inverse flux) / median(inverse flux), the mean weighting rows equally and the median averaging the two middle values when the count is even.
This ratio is 0.98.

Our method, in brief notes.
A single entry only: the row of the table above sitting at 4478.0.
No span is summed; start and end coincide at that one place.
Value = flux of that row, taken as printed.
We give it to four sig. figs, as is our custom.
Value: 16.20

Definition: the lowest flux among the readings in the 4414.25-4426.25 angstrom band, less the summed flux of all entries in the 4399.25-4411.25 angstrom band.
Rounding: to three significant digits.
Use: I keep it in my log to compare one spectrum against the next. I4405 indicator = -105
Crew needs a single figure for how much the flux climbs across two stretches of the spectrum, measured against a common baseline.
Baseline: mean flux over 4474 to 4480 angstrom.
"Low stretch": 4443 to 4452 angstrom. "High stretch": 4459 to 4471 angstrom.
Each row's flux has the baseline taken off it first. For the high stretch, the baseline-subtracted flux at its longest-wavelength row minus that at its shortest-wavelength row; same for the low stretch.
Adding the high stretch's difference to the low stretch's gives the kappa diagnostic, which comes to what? 2.6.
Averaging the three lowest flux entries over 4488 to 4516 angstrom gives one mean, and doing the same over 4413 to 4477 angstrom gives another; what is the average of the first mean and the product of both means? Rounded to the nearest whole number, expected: 91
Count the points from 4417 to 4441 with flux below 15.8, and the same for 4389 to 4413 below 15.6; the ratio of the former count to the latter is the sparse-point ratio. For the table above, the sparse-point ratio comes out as 0.77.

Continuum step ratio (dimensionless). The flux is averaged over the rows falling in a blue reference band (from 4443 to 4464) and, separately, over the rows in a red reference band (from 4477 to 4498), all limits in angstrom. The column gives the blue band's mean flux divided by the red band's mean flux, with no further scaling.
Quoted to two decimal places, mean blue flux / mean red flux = 0.99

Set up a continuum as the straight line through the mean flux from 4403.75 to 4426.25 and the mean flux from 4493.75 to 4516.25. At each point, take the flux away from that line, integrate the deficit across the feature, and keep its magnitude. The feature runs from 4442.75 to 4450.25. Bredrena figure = 2.0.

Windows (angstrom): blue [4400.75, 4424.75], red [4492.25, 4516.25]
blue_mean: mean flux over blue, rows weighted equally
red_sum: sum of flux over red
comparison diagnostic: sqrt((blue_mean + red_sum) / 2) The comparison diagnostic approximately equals 11.6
